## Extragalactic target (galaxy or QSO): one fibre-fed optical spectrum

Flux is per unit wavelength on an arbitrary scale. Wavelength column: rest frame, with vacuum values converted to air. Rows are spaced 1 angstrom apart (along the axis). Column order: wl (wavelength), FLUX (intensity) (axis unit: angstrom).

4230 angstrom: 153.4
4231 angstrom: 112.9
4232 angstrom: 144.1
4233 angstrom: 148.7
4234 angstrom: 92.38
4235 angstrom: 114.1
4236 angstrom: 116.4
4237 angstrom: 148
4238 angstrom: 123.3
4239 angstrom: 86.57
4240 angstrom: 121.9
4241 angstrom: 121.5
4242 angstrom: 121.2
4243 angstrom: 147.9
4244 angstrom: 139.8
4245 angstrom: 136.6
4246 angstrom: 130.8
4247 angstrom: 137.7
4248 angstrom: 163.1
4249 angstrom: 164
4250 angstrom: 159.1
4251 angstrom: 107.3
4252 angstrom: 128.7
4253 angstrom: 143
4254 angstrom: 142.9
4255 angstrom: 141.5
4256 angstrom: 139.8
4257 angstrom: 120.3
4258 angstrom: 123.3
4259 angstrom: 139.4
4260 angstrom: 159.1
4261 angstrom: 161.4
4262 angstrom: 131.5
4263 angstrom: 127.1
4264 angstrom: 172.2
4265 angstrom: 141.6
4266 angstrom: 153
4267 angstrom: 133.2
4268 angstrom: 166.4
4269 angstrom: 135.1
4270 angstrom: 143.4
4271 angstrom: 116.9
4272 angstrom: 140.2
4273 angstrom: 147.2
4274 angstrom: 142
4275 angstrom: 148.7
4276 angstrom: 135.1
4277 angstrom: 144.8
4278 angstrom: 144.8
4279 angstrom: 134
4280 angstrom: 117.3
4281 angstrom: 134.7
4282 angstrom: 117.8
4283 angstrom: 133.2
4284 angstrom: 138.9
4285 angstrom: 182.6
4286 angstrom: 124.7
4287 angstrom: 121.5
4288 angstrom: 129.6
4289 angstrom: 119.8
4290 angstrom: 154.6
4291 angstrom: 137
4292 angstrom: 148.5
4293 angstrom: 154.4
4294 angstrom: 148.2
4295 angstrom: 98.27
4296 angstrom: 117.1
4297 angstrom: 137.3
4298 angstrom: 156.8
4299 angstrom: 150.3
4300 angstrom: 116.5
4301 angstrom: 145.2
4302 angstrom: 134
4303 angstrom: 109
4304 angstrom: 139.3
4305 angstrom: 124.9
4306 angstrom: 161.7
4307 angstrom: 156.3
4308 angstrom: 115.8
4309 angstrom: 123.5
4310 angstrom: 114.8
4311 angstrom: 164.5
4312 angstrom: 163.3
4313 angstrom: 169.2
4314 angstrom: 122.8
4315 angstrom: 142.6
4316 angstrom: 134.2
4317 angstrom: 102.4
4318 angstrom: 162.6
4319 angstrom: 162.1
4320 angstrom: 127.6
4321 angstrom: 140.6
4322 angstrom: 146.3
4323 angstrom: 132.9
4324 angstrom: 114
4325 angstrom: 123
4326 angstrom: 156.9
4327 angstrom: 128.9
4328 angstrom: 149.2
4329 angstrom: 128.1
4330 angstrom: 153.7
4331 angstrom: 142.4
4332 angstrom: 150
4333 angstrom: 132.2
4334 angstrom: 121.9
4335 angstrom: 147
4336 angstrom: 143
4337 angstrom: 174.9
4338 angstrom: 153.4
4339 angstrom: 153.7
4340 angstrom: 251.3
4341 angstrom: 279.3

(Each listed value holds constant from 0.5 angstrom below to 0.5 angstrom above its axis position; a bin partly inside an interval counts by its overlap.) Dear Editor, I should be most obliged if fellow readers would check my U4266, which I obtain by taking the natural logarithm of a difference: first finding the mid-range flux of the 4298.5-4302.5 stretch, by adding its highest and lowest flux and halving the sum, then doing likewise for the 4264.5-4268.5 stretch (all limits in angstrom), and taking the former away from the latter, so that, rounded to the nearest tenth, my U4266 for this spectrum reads 2.8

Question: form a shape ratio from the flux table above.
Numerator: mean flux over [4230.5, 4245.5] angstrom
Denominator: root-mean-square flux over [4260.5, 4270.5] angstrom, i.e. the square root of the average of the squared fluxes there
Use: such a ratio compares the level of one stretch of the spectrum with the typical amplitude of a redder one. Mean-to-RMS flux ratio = 0.849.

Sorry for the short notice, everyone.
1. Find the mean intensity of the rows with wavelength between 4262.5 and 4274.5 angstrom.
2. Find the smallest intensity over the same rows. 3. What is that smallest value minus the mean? -26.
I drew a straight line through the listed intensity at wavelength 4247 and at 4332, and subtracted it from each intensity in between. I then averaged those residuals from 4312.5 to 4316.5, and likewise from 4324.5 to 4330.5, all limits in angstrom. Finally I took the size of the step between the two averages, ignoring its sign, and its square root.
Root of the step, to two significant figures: 2.0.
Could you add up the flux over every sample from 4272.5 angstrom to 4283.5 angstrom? 1500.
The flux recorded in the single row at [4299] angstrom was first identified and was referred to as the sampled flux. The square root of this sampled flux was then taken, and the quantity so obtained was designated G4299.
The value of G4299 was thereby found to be 12.3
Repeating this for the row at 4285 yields 13.5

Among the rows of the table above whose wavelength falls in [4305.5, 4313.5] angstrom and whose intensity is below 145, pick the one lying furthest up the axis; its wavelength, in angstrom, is 4310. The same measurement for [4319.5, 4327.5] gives 4327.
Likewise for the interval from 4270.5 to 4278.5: 4278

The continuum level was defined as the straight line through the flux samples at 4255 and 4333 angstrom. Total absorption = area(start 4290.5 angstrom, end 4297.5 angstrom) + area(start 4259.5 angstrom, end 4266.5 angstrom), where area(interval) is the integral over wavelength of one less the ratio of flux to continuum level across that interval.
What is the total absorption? -0.3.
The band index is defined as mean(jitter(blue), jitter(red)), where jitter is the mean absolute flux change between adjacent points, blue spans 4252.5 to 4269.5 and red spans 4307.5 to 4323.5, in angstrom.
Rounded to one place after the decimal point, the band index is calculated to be 18.7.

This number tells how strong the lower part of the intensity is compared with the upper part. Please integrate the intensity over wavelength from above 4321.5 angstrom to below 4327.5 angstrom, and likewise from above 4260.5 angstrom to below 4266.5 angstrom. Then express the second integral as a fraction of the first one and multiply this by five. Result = 5.5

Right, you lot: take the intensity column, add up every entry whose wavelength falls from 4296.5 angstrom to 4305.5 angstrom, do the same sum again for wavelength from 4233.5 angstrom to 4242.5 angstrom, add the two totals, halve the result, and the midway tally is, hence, 1129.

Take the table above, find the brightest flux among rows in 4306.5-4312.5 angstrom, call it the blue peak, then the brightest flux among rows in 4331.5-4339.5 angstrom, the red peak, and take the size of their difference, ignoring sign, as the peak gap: 10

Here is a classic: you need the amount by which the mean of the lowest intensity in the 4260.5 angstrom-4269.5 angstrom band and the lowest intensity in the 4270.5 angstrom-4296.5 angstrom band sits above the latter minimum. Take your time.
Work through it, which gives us 14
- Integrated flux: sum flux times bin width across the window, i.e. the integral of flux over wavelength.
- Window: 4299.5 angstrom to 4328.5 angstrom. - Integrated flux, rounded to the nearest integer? 3984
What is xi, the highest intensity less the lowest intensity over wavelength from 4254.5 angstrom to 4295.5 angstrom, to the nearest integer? 84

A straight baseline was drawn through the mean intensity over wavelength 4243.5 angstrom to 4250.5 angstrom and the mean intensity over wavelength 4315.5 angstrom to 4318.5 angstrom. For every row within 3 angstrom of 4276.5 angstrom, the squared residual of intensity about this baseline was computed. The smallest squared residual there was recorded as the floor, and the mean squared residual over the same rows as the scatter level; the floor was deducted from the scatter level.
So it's 27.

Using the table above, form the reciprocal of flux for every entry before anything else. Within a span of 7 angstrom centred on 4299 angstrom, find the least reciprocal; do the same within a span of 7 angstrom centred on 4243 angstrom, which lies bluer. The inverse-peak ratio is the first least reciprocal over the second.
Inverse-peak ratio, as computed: 0.94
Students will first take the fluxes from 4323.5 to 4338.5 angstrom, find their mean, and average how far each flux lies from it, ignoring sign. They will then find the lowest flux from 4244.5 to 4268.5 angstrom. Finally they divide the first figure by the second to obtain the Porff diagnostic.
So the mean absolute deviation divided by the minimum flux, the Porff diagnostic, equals 0.123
